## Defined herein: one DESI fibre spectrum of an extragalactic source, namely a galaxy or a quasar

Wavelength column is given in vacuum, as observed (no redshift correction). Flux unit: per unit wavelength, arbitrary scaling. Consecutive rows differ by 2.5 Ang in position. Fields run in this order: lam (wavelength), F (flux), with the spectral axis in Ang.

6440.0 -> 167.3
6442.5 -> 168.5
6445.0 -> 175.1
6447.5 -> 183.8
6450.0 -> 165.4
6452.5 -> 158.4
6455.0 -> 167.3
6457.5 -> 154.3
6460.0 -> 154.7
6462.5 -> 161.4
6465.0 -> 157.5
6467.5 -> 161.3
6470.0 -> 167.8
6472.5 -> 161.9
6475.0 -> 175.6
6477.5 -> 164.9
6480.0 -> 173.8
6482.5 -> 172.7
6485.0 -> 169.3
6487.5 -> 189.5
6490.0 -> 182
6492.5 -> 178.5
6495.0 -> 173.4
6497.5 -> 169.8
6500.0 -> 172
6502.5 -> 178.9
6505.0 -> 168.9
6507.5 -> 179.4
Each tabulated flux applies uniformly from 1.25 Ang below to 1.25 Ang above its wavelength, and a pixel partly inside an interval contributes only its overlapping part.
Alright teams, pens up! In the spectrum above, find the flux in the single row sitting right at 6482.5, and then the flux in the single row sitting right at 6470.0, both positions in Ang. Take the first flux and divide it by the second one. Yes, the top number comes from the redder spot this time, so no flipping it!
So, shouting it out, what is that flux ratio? 1.03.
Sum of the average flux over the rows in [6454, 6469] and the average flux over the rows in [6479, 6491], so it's 337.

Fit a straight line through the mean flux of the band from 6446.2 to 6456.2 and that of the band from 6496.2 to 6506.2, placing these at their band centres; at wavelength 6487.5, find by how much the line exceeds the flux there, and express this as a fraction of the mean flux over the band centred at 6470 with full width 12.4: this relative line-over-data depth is -0.11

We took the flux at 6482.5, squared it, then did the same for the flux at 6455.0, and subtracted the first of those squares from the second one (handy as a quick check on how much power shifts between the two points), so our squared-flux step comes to -1836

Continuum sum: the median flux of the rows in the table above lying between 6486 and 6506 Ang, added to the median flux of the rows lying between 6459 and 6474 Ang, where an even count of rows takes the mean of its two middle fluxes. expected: 337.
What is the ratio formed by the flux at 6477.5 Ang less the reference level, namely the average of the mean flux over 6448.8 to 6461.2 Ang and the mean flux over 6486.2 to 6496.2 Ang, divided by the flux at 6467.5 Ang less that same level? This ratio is 0.61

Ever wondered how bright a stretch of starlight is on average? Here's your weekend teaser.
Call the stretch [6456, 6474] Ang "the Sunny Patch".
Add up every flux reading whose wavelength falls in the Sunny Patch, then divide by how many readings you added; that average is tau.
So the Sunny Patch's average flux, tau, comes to 160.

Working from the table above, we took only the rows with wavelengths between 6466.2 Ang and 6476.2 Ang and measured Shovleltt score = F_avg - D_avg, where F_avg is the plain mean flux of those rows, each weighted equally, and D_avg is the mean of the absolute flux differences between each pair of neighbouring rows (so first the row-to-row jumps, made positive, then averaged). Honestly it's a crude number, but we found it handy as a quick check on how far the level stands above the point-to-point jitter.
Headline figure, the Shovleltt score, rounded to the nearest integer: 158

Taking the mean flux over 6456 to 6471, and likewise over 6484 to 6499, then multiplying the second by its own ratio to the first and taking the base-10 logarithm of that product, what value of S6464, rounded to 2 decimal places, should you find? 2.29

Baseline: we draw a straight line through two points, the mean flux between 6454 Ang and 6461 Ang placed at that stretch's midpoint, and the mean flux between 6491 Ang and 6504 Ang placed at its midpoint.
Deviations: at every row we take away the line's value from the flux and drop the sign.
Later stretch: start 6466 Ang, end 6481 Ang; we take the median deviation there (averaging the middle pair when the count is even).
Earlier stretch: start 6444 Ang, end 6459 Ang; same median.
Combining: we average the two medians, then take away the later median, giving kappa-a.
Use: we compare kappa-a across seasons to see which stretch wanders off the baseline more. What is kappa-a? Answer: 3.1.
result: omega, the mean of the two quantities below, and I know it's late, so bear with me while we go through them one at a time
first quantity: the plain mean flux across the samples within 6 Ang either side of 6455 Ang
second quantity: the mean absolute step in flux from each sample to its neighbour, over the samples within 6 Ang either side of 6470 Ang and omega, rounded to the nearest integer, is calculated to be 84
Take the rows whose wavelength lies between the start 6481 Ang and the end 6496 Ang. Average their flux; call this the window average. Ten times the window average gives 1776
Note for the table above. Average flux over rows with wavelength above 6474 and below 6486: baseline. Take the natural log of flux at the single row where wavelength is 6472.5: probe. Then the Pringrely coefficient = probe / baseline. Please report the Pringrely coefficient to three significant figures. 0.0297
